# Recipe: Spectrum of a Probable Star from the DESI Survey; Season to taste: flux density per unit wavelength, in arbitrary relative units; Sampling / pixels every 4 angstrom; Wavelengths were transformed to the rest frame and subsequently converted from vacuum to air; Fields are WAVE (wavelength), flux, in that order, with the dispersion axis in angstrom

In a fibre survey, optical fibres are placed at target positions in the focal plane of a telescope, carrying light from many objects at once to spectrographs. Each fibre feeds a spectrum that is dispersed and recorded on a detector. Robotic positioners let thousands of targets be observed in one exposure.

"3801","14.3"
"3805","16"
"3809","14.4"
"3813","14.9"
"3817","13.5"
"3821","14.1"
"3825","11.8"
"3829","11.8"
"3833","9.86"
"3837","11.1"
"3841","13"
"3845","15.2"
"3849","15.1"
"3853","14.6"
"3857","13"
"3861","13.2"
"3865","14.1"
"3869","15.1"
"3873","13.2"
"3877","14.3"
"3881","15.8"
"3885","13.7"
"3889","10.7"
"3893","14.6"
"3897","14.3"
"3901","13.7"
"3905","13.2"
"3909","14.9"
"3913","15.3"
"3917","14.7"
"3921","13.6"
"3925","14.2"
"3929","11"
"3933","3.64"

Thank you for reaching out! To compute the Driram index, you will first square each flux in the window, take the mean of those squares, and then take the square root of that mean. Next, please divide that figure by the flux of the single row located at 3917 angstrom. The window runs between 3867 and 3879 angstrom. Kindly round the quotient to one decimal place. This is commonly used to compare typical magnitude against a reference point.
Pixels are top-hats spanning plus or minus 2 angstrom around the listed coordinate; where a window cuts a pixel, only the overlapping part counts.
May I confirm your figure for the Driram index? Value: 1.0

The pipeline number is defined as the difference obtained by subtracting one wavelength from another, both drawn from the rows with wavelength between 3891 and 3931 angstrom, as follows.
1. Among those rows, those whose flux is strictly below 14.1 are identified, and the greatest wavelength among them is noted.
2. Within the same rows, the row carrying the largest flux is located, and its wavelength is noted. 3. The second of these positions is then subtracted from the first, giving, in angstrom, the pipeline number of 16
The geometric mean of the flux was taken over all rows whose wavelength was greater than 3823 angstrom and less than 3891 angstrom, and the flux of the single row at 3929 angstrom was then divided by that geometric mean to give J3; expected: 0.84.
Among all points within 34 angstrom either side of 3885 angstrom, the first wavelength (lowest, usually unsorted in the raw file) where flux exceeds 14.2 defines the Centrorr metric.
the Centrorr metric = 3853 angstrom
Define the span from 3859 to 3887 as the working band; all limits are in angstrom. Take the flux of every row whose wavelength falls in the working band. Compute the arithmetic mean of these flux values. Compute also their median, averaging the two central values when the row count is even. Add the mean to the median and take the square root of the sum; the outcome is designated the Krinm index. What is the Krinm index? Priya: 5.32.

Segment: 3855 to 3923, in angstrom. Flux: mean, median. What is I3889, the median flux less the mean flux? 0.14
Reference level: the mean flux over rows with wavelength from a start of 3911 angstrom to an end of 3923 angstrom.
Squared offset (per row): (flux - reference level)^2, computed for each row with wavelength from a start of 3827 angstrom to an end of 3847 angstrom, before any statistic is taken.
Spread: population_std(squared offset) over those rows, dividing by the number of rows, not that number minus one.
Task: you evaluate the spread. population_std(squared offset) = 7.6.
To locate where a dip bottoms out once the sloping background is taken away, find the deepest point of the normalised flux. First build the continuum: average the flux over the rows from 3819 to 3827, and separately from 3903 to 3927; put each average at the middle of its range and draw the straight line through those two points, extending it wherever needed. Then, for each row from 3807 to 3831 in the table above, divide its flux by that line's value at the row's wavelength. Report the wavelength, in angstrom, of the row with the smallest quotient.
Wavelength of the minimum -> 3829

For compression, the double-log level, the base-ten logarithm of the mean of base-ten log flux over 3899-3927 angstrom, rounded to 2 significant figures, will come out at 0.062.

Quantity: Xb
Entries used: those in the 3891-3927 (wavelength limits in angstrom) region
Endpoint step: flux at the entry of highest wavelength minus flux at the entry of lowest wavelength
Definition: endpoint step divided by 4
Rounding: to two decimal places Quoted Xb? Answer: -0.10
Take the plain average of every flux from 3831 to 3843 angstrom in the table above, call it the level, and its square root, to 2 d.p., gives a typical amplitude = 3.36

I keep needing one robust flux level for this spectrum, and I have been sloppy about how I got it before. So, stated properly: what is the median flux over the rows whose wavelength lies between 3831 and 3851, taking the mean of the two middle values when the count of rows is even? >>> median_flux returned 13.0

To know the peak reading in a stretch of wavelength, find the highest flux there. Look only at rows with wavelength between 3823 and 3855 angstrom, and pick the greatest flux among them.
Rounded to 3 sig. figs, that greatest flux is 15.2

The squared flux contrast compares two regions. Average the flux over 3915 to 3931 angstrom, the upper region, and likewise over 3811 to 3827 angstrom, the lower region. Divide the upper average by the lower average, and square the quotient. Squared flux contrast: 1.0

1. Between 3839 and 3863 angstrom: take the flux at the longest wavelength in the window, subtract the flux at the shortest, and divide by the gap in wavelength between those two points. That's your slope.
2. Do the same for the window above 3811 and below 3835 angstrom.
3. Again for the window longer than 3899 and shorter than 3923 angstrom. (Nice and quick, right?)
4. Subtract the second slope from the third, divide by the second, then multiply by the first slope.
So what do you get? -0.01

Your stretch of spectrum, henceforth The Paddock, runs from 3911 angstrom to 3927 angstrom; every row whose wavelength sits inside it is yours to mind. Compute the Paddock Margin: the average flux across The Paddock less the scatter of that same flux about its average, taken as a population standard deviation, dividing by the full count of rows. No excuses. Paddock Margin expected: 13.8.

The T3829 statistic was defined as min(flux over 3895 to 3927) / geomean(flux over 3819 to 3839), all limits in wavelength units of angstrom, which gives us 1.13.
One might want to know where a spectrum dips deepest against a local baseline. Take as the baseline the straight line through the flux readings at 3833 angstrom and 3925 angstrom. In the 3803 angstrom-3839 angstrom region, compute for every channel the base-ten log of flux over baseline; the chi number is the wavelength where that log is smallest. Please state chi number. 3833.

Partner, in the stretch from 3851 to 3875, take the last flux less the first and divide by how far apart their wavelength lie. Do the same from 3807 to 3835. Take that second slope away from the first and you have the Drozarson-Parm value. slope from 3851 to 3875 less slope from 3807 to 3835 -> 0.12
